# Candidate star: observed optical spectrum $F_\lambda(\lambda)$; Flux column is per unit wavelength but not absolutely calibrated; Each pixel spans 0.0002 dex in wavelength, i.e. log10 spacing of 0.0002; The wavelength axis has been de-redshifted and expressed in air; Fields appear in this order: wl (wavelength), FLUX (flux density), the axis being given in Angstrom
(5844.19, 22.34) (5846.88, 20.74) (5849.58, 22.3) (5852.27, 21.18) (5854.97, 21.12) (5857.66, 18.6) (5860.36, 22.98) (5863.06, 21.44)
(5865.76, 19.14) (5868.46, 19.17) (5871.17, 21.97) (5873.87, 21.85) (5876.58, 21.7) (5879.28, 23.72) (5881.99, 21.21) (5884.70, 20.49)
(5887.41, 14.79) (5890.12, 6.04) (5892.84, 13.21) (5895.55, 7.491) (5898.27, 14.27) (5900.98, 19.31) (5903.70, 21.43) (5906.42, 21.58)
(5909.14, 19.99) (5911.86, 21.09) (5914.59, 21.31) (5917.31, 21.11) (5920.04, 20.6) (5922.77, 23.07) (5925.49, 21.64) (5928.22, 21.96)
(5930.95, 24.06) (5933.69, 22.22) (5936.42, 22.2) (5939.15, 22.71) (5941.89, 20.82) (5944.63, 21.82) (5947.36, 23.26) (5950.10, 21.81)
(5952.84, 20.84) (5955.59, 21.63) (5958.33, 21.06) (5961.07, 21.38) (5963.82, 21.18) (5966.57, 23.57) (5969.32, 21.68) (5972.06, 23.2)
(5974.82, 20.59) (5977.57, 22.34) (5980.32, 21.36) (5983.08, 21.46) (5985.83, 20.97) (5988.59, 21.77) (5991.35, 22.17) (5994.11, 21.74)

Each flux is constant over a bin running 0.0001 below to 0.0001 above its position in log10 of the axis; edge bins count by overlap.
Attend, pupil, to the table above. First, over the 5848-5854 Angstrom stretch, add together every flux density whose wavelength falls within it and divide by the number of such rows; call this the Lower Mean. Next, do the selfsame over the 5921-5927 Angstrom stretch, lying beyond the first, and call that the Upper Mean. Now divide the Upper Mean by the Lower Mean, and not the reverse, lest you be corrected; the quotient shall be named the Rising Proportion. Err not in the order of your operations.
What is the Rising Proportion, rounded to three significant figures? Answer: 1.03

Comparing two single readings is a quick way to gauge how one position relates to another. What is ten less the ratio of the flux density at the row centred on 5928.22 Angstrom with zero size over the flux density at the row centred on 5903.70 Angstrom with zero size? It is 8.98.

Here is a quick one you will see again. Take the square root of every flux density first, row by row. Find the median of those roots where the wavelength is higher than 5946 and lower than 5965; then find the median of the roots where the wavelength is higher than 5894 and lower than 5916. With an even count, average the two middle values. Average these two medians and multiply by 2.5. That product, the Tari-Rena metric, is 11.4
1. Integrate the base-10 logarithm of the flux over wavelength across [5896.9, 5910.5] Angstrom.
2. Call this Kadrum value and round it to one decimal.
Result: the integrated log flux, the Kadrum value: 17.4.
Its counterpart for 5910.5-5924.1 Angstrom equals 18.1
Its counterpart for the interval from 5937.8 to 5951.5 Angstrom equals 18.4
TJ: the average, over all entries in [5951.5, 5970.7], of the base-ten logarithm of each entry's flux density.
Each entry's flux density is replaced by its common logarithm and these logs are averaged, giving 1.33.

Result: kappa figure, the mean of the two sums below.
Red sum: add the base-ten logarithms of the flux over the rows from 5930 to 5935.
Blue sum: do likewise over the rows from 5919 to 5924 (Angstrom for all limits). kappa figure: 2.70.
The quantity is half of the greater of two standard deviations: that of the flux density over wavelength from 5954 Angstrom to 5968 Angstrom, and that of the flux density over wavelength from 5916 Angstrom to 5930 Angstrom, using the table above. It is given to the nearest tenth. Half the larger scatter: 0.5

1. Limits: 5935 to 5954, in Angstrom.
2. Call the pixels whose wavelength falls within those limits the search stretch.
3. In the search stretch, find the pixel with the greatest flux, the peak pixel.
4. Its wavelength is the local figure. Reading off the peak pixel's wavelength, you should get 5947.36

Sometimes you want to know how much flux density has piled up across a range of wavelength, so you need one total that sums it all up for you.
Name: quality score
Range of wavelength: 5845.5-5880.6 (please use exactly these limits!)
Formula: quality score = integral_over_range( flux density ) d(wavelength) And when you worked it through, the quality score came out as 745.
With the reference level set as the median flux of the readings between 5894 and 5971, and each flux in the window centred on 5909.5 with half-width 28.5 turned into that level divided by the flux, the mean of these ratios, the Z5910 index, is 1.29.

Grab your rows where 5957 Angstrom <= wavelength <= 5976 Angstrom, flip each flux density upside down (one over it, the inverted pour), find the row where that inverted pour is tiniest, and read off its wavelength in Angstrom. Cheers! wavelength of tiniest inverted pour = 5966.57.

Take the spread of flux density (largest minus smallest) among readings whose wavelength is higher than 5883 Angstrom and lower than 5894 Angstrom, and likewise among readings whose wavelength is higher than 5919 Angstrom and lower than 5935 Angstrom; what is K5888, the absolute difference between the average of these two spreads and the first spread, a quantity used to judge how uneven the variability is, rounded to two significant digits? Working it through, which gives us 5.5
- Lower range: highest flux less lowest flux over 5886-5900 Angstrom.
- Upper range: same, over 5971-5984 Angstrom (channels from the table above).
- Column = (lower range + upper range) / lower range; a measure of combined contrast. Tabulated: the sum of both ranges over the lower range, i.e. 1.30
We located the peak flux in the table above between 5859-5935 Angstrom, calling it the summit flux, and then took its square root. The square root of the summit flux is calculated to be 4.91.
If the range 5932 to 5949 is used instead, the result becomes 4.82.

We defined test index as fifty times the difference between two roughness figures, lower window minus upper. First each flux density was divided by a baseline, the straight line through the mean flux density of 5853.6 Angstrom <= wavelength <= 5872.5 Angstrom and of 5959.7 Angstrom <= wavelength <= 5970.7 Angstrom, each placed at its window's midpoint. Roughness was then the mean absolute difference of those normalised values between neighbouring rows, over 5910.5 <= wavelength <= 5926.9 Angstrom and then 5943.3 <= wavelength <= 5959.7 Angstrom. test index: 0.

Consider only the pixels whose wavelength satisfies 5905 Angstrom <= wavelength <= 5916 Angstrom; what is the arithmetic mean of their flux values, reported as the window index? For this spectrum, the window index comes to 21.0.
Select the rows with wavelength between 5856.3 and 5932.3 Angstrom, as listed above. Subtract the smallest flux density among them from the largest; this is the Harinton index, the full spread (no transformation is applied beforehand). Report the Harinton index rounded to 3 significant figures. 18.0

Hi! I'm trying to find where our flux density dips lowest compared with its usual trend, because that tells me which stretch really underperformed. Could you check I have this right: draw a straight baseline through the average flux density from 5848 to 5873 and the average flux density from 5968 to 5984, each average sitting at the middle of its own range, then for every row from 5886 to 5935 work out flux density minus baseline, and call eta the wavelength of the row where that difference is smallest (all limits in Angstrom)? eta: 5890.12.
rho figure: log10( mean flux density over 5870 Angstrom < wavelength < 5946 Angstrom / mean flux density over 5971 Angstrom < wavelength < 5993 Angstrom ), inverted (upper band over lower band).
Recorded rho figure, 0.04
